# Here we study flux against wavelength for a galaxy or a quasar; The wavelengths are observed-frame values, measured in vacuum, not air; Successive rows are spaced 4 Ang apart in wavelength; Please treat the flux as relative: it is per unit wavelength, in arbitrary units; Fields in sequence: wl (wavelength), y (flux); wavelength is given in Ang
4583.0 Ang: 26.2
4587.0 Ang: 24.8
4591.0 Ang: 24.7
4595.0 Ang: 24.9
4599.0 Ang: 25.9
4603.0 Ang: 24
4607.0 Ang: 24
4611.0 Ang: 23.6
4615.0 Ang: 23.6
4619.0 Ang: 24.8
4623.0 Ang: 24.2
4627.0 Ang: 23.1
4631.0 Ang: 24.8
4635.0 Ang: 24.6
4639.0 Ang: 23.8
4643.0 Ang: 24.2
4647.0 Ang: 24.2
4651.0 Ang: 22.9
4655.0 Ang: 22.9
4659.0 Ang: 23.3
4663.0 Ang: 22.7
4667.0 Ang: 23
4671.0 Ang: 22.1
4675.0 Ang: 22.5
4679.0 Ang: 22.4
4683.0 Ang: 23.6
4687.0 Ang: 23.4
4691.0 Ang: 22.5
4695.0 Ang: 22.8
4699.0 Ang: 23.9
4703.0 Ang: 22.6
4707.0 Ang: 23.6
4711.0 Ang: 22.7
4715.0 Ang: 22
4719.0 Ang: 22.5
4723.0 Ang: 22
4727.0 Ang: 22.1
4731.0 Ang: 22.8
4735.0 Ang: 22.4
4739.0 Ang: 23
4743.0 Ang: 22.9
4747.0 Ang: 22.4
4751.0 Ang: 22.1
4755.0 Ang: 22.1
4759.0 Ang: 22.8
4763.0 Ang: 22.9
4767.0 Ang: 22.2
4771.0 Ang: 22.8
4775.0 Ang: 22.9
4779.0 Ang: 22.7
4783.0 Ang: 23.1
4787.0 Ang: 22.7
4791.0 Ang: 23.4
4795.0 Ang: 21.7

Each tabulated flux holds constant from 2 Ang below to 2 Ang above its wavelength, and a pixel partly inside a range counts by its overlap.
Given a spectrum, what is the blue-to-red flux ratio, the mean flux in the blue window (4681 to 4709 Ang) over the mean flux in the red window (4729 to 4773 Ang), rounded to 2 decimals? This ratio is 1.03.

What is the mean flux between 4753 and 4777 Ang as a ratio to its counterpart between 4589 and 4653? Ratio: 0.934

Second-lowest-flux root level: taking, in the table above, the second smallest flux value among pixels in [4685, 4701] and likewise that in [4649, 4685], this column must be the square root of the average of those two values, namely 4.75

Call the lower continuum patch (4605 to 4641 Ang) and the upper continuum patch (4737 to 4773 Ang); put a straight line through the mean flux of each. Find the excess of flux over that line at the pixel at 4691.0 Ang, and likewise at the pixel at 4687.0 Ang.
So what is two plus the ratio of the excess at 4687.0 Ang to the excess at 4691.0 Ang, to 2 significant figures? 1.9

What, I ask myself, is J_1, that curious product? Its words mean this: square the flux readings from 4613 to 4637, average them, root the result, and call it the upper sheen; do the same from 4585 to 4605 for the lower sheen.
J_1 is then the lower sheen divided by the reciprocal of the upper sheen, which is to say 602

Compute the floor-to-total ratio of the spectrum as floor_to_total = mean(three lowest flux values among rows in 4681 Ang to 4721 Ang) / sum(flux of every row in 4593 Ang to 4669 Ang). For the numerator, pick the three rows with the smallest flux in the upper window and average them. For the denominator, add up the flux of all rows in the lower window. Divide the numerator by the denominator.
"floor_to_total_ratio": 0.049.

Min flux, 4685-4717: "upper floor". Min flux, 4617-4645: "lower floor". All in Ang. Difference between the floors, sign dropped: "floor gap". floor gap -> 1.1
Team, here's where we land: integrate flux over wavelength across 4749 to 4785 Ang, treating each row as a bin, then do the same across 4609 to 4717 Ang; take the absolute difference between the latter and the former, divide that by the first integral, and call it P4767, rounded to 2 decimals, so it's 2.09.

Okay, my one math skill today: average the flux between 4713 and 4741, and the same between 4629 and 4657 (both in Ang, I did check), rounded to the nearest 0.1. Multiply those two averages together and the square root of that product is 23.1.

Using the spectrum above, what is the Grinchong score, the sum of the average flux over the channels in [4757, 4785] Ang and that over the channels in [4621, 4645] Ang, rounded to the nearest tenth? 46.9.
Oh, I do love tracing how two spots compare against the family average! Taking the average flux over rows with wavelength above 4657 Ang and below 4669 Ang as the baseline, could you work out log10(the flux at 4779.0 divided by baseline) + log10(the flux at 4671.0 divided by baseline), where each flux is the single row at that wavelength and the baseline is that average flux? -0.023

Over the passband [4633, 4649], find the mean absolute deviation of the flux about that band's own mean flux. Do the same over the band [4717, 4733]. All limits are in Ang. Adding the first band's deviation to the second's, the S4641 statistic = 0.50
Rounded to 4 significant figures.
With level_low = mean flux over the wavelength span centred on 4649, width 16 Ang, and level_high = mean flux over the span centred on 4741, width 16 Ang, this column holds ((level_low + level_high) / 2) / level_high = 1.019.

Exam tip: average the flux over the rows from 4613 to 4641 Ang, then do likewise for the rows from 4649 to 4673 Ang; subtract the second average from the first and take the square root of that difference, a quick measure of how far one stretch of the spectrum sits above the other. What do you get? 1.15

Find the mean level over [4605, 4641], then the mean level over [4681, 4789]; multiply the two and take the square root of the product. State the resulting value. 23.4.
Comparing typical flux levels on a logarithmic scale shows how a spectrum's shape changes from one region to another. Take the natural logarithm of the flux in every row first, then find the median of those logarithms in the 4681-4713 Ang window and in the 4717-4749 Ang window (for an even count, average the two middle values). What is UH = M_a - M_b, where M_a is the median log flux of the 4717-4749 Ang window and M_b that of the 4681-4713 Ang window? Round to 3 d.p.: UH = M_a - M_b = -0.028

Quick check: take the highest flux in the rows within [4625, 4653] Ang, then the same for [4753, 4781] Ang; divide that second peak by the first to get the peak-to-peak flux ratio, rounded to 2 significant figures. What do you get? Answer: 0.92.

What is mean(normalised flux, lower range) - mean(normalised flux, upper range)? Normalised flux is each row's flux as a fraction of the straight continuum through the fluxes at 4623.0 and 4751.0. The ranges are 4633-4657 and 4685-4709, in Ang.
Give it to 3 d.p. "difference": -0.010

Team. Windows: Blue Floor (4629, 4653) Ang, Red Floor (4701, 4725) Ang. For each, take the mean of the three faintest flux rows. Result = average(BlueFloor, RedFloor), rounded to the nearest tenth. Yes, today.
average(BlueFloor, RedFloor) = 22.9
